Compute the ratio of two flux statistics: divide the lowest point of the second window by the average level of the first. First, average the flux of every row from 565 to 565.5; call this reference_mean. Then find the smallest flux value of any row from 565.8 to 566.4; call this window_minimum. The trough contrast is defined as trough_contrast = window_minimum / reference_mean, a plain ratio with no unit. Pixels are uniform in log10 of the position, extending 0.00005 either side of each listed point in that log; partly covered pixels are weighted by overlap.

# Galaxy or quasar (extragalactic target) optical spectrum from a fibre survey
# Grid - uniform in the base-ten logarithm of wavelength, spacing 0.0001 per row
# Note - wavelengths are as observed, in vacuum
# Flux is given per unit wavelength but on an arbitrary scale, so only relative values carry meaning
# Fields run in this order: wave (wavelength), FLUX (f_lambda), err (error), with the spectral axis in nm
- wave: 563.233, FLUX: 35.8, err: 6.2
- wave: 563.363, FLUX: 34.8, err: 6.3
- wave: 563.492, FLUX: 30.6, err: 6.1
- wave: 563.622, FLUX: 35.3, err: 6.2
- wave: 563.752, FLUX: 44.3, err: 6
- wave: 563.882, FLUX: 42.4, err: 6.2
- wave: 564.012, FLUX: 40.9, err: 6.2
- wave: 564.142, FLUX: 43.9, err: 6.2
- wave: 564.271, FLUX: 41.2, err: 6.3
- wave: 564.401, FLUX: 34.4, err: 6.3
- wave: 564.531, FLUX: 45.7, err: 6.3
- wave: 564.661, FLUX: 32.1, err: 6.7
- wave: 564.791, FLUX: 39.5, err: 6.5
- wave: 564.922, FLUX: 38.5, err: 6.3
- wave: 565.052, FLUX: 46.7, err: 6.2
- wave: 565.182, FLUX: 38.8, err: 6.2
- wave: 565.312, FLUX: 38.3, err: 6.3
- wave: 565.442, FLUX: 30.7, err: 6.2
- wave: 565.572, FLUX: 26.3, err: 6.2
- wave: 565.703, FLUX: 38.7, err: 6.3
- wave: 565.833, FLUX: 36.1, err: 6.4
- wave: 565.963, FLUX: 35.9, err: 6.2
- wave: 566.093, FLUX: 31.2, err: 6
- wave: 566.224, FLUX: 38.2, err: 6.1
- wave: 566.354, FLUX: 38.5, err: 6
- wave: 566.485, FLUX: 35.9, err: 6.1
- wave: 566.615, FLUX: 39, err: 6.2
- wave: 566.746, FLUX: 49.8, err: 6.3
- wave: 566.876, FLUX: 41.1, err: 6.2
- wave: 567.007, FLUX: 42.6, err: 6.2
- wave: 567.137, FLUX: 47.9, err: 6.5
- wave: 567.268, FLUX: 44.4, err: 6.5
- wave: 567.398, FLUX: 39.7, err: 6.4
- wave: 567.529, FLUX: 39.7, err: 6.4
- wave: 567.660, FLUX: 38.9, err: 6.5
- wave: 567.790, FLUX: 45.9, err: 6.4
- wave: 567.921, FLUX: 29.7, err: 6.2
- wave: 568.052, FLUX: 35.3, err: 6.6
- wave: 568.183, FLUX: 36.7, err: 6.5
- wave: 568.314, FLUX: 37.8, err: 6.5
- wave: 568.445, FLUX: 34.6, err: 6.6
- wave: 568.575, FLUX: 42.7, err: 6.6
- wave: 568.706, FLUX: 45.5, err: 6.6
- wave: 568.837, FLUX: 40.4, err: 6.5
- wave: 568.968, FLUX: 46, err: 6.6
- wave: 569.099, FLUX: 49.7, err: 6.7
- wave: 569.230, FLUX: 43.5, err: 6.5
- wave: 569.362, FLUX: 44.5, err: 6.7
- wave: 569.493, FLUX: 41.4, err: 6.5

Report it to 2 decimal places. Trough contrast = 0.81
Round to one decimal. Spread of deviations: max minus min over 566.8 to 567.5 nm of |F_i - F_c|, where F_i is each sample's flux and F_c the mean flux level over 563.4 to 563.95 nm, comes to 8.2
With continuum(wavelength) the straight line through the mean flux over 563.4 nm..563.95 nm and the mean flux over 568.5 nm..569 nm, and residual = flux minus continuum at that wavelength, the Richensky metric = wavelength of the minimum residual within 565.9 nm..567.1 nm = 566.093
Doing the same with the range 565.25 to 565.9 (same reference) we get 565.572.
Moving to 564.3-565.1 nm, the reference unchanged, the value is 564.661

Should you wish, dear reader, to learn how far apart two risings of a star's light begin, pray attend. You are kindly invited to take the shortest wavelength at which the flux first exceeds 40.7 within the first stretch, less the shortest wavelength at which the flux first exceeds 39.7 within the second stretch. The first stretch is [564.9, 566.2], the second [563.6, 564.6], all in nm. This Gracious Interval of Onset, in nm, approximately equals 1.30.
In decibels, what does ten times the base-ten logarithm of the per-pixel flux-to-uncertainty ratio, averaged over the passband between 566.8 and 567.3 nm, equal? 8.4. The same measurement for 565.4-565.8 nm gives 7.1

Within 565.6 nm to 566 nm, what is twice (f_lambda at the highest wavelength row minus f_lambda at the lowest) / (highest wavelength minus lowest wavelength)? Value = -22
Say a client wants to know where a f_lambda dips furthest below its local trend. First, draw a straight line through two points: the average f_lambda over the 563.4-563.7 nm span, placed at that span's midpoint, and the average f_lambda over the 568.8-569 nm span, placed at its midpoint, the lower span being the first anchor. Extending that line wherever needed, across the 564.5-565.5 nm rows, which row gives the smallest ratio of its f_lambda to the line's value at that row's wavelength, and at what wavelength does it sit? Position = 565.442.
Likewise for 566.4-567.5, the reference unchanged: 566.485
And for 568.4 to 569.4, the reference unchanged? 568.445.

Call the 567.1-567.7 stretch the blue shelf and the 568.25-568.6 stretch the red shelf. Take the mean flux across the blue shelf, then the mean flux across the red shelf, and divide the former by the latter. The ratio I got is 1.1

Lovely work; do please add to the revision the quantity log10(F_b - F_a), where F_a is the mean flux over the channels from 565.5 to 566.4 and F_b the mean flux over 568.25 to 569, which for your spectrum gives 0.79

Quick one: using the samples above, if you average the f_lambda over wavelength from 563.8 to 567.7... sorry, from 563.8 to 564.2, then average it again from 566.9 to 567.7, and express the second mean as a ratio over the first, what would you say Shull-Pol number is 1.00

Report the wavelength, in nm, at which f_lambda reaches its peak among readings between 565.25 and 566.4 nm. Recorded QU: 565.703 nm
